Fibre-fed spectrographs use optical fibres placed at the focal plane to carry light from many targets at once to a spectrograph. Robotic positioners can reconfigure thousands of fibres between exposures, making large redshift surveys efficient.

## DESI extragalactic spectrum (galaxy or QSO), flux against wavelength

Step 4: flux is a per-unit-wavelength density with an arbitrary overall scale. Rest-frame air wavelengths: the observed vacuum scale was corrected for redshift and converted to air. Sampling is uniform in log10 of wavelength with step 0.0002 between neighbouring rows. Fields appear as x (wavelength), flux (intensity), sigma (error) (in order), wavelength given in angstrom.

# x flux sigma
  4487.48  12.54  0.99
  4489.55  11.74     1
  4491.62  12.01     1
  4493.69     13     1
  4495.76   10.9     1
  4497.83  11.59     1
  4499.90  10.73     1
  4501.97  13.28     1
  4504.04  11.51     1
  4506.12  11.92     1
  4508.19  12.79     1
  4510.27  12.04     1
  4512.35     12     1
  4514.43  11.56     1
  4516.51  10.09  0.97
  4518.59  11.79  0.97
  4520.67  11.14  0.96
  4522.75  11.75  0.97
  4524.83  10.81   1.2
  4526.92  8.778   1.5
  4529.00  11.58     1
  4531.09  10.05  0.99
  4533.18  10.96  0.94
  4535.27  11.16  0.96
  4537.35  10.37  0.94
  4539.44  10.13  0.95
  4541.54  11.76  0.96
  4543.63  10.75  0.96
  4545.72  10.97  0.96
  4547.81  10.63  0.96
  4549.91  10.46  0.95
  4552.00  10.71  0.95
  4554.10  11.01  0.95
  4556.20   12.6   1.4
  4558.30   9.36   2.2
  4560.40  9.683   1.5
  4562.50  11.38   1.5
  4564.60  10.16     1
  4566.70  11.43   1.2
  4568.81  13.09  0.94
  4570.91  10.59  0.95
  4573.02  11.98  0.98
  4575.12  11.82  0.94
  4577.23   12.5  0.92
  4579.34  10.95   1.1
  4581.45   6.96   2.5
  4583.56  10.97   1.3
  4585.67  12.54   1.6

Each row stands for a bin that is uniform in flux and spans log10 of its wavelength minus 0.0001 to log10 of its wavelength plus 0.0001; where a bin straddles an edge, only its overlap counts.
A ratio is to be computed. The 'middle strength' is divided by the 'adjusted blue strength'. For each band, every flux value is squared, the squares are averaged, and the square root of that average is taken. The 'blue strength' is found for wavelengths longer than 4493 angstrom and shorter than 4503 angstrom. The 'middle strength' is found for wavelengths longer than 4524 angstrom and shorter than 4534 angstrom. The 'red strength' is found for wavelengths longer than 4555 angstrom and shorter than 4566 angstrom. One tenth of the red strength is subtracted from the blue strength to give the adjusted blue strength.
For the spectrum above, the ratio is 0.96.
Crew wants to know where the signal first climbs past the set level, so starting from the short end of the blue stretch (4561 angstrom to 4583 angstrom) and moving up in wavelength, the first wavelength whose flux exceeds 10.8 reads 4562.50 angstrom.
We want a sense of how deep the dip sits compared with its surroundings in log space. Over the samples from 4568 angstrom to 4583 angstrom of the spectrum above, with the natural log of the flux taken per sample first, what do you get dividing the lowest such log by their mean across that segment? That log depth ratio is 0.81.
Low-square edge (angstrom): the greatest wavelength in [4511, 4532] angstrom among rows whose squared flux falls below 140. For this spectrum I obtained 4531.09 angstrom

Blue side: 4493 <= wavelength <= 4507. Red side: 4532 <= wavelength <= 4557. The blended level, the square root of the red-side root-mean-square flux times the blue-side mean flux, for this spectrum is 11.4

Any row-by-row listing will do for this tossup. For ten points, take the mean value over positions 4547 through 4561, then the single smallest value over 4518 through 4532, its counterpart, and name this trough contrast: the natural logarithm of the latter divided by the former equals -0.19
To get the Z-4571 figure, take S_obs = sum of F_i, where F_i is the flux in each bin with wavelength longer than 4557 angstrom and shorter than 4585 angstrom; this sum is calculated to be 141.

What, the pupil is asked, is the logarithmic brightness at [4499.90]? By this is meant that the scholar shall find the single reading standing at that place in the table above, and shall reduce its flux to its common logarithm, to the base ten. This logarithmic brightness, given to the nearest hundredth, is 1.03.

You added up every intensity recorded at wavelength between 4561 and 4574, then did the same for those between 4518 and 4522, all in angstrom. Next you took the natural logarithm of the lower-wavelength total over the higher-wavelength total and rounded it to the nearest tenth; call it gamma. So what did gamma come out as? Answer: -1.1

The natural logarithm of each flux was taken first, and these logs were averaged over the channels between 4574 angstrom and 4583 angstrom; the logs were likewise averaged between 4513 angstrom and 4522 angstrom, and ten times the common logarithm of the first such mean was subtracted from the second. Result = -1.27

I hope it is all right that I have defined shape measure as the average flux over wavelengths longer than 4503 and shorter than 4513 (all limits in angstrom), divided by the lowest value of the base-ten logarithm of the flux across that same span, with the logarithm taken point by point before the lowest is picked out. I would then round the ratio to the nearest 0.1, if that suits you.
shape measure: 11.4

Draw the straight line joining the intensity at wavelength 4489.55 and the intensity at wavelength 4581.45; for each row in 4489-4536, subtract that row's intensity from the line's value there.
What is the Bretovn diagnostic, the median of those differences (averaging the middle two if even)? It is -1.0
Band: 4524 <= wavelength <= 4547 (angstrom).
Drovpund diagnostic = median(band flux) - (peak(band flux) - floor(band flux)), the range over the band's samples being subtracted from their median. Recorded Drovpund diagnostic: 7.8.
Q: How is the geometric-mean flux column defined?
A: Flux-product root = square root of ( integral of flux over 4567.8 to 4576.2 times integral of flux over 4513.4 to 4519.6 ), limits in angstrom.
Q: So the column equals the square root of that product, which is 83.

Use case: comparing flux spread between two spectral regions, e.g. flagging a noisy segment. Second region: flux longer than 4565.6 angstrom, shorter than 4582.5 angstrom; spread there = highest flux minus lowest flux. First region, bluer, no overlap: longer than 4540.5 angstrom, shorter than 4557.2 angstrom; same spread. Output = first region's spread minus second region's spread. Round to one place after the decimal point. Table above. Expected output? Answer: -4.0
